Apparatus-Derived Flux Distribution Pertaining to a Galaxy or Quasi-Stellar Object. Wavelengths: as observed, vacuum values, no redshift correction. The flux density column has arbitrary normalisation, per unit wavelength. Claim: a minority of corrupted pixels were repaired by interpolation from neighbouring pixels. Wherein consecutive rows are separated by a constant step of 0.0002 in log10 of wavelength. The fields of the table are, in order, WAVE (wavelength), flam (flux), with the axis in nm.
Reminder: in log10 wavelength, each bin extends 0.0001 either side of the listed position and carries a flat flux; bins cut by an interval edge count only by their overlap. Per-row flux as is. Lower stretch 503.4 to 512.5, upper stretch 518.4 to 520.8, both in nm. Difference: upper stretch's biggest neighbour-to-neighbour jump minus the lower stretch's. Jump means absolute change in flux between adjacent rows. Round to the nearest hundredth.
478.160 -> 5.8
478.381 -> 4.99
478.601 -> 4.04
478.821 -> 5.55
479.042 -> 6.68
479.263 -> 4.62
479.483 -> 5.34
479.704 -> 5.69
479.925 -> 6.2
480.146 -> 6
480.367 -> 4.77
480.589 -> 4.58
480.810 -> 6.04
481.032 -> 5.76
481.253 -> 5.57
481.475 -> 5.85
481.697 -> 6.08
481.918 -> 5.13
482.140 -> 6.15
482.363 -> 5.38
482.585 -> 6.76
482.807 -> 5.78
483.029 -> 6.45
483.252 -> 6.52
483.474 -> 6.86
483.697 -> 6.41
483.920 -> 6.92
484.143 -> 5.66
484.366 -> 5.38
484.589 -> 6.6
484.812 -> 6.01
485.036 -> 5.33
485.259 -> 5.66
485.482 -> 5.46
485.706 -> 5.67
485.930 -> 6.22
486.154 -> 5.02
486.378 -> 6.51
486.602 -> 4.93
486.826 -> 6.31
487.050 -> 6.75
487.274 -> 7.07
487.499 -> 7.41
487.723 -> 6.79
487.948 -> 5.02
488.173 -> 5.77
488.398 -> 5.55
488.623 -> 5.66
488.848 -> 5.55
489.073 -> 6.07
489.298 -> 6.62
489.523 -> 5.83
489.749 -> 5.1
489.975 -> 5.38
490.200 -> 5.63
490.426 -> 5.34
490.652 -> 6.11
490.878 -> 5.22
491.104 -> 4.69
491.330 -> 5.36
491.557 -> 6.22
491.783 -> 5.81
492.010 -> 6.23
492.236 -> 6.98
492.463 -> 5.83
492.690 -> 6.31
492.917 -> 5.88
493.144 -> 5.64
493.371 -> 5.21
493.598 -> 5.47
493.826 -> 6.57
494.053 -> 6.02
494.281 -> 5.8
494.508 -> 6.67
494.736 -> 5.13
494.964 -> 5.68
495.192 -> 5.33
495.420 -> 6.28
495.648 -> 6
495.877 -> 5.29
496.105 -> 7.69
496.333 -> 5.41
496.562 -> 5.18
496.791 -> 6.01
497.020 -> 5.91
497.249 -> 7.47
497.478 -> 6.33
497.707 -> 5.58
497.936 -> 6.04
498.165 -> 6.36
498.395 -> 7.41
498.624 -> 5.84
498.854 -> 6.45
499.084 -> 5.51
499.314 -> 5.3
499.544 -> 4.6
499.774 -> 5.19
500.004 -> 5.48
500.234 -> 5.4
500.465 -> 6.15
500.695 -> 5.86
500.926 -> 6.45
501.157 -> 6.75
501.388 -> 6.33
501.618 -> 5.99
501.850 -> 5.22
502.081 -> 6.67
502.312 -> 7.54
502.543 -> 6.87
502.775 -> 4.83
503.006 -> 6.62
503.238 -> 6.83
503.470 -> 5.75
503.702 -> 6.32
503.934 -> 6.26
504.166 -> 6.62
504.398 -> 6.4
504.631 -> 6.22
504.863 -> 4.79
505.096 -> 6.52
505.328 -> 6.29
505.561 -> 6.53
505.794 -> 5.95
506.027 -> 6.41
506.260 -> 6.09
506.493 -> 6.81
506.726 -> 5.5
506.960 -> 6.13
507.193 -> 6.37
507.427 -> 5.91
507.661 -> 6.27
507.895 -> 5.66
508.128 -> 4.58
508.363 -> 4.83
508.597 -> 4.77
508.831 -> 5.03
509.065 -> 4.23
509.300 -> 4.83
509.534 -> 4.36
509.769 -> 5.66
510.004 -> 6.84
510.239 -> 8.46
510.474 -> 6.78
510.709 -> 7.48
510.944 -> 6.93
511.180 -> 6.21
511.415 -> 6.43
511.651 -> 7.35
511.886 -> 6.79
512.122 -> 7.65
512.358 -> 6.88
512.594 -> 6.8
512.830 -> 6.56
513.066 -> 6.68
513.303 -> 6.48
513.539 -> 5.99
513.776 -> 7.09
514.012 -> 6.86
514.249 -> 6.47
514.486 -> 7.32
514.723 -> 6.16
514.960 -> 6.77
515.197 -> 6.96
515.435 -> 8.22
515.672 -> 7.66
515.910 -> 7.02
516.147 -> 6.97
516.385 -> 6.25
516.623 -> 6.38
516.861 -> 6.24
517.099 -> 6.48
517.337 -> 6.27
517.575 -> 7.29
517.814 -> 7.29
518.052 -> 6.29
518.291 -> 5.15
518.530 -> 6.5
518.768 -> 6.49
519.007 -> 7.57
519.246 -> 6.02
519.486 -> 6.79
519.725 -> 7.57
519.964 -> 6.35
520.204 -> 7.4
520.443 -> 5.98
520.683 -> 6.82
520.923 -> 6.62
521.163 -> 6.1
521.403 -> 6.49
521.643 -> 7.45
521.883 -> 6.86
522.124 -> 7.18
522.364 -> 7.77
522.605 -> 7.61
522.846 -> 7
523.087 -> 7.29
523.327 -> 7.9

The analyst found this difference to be -0.18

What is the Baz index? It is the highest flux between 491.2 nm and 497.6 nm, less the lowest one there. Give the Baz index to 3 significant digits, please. 2.56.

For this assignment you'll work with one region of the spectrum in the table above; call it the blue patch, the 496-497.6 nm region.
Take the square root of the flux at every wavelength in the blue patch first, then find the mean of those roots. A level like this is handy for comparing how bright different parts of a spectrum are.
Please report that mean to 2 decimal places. 2.50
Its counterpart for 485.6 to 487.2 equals 2.43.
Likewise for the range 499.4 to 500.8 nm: 2.33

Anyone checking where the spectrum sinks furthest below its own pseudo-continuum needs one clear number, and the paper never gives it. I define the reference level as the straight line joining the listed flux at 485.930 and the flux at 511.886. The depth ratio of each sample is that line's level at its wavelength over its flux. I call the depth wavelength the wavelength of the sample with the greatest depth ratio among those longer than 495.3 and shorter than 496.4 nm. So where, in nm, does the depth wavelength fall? 495.877 nm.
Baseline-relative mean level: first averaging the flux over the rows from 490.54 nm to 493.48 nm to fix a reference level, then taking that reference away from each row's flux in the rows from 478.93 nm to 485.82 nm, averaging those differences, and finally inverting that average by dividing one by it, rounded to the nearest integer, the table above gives 24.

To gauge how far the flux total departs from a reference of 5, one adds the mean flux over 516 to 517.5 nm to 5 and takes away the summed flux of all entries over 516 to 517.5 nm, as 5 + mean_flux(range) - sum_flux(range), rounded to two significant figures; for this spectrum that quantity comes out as -27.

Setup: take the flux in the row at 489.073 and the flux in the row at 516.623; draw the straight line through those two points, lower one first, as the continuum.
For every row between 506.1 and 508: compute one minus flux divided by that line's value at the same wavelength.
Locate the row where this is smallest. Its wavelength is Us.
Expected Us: 506.493 nm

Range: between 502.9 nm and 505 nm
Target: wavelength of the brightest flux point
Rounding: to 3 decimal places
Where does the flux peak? 503.238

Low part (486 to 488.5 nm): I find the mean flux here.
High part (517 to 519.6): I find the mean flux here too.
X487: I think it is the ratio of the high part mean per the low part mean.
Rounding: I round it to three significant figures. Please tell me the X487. 1.07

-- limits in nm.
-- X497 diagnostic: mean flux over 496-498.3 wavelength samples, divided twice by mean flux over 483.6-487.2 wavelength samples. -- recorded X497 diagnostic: 0.176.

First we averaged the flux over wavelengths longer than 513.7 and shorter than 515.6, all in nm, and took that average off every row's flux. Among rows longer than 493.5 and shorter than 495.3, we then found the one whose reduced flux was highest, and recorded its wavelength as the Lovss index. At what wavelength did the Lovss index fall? 494.508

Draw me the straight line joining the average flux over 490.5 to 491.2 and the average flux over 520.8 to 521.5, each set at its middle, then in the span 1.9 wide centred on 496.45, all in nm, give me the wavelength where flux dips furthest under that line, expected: 496.562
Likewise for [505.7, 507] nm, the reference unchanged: 506.726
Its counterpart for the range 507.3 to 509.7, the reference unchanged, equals 509.065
